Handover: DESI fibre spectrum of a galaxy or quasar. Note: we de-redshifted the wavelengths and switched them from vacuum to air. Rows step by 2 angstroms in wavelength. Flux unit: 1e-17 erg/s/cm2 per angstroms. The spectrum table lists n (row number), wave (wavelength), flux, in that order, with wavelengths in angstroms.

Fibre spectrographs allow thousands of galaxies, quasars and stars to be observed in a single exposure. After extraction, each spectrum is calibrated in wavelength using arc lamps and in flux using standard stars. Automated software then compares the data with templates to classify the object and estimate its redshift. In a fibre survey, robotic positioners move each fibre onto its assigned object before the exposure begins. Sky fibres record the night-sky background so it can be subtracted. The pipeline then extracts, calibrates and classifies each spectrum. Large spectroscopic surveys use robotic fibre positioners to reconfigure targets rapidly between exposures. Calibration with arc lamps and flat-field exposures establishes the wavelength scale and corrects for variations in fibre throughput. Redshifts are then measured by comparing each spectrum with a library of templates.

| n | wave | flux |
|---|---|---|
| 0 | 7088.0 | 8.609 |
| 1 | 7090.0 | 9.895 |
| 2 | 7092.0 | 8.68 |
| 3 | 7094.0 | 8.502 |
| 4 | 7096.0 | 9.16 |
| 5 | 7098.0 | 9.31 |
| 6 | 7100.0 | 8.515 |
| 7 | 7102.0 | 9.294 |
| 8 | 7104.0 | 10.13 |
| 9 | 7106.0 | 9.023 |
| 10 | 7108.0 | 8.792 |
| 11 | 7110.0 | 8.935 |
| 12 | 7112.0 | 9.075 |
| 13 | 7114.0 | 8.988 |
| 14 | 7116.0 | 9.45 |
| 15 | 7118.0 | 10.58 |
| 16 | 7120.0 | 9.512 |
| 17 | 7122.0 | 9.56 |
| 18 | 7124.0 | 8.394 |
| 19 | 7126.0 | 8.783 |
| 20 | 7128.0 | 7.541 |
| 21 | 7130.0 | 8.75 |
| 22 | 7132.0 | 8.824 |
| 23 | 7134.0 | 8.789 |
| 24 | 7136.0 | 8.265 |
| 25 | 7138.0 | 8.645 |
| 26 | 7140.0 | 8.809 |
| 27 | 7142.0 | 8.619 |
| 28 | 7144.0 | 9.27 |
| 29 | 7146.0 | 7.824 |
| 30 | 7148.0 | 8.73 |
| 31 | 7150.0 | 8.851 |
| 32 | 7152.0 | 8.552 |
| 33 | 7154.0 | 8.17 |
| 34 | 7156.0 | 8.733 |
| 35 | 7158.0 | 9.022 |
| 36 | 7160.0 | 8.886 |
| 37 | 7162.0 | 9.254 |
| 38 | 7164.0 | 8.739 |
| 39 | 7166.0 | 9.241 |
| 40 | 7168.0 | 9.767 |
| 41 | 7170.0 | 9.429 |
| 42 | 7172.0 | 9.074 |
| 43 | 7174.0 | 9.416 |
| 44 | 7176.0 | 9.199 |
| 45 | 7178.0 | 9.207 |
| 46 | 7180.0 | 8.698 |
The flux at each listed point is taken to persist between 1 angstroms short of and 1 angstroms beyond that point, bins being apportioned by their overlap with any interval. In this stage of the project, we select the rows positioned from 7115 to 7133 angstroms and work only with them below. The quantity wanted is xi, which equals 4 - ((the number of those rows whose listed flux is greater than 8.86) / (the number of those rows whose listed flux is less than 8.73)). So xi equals 2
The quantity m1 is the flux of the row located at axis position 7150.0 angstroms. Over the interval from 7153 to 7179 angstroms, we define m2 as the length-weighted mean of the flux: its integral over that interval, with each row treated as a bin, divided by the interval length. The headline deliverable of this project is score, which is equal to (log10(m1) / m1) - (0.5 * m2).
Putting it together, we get -4.44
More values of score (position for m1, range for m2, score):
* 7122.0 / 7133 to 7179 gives -4.34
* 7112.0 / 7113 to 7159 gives -4.30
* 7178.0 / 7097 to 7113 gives -4.46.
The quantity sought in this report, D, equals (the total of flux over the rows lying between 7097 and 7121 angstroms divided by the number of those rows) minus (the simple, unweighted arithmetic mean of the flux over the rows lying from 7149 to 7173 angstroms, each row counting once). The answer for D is 0.32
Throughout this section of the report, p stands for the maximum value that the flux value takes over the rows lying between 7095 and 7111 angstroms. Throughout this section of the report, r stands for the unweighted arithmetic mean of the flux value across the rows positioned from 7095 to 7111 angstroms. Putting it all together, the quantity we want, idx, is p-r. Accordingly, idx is 0.99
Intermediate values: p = 10.13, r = 9.1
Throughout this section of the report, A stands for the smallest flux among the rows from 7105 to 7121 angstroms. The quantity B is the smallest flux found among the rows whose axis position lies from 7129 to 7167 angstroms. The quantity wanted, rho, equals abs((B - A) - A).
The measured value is 9.8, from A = 8.792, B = 7.824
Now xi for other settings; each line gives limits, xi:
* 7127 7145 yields 4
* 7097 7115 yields -3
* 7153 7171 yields -2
